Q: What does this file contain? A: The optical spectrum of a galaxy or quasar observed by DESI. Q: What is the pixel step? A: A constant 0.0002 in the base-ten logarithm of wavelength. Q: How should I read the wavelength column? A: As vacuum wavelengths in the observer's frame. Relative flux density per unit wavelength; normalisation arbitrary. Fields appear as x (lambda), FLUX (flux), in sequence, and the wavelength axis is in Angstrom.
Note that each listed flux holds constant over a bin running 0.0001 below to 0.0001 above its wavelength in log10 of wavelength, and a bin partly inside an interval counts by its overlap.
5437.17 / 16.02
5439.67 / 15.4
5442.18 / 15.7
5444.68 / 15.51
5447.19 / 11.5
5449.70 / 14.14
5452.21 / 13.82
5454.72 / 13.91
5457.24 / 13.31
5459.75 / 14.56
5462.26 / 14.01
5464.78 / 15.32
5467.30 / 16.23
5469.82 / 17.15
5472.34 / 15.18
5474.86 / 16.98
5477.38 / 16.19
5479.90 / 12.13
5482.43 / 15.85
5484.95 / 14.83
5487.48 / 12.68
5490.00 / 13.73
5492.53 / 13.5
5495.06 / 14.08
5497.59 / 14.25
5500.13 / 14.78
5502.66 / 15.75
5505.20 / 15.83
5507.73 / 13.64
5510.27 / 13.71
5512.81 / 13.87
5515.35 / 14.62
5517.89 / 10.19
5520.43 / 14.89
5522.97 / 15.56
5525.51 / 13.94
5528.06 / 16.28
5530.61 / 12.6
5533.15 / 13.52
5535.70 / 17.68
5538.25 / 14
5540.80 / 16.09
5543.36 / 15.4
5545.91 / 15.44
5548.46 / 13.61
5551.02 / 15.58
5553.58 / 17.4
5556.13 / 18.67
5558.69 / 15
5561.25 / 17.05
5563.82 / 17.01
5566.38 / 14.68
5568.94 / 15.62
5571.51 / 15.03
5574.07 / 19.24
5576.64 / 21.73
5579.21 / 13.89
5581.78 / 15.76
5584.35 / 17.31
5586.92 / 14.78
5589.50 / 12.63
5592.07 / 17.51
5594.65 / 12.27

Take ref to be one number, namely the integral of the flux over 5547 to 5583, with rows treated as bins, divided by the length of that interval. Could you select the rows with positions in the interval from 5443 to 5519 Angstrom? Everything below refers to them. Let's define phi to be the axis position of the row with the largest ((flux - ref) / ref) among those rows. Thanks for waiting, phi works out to 5469.82 Angstrom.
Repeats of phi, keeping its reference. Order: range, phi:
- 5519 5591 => 5576.64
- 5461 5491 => 5469.82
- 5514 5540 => 5535.70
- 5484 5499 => 5484.95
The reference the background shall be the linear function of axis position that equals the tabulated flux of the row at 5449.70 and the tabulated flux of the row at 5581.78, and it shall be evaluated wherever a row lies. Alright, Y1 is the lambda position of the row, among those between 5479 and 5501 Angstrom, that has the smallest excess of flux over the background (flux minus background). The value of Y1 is 5479.90 Angstrom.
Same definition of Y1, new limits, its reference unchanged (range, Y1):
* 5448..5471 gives 5457.24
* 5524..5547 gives 5530.61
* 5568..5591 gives 5589.50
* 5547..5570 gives 5548.46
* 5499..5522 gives 5517.89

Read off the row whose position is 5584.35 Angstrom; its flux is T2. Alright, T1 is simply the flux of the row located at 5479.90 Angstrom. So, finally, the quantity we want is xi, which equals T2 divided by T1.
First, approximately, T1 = 12.13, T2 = 17.31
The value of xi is 1.4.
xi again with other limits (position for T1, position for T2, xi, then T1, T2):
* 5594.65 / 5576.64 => 1.8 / 12.27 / 21.73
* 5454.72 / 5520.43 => 1.1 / 13.91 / 14.89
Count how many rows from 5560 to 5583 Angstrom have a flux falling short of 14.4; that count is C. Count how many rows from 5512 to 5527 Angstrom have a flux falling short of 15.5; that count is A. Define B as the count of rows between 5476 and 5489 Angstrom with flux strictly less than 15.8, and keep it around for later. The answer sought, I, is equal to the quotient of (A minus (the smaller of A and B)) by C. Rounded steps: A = 5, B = 3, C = 1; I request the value 2.0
